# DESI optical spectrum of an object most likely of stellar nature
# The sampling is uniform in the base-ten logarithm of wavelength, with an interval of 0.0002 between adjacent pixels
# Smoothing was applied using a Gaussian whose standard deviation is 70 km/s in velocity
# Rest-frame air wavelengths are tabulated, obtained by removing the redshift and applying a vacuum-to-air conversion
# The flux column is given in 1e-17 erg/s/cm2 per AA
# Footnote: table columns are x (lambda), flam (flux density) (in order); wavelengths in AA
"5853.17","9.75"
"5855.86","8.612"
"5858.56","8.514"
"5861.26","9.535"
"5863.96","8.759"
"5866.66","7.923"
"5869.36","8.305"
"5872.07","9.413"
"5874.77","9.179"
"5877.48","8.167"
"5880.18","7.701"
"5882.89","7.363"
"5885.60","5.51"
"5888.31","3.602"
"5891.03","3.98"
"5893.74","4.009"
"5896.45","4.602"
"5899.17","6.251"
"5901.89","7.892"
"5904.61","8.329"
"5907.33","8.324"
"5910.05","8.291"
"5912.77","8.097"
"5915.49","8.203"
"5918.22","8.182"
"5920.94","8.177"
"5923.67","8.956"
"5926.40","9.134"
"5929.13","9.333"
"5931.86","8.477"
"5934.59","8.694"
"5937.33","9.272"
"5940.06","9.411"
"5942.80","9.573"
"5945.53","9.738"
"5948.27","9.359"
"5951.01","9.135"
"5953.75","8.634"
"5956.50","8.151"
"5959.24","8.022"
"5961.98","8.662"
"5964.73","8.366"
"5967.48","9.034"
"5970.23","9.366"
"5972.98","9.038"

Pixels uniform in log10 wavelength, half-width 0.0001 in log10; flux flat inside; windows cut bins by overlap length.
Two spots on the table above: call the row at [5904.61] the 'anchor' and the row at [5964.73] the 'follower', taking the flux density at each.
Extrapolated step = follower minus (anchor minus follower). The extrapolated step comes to 8.4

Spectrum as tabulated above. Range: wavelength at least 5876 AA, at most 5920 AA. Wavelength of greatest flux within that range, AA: 5904.61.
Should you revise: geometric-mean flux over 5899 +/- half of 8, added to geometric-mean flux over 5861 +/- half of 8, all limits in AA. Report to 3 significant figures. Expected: 15.0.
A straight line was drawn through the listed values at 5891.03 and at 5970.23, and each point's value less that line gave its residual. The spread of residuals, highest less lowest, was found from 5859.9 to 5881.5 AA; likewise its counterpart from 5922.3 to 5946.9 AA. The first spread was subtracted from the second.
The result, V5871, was -2.1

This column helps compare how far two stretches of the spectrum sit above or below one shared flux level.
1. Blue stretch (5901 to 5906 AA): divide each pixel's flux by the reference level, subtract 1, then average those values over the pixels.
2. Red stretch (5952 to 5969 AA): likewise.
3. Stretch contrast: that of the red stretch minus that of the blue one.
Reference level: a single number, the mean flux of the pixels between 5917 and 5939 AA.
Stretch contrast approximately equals 0.04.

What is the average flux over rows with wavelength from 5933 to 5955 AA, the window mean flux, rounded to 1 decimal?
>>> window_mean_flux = 9.2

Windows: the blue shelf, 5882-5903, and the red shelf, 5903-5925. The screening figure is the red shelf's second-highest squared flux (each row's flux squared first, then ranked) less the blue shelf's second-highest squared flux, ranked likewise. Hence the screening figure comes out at 15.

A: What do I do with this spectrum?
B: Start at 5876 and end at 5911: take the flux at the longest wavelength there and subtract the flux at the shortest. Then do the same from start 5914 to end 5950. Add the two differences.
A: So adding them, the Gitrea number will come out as 1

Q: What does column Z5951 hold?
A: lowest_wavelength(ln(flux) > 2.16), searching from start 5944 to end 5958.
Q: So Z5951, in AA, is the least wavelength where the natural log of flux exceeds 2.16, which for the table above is 5945.53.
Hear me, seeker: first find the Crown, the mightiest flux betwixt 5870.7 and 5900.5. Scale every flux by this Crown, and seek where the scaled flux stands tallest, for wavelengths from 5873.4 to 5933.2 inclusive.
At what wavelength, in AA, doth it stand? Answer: 5929.13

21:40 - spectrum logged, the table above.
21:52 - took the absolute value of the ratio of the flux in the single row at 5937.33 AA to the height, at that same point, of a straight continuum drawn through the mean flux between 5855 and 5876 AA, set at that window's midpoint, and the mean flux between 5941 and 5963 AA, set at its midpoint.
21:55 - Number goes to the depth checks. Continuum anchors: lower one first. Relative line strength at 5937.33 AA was 1.04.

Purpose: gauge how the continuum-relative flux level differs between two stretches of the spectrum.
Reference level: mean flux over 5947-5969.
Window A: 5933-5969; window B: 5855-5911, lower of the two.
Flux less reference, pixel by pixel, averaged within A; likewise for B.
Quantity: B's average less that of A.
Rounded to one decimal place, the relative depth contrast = -1.6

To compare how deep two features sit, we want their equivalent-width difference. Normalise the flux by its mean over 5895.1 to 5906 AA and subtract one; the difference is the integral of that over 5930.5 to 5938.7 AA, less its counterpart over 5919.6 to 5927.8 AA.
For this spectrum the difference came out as 0.1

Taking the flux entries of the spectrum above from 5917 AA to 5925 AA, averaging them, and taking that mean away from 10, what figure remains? 1.6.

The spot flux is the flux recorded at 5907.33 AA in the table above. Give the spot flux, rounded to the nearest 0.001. 8.324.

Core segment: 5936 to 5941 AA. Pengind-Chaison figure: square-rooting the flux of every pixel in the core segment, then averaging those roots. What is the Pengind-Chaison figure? 3.06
